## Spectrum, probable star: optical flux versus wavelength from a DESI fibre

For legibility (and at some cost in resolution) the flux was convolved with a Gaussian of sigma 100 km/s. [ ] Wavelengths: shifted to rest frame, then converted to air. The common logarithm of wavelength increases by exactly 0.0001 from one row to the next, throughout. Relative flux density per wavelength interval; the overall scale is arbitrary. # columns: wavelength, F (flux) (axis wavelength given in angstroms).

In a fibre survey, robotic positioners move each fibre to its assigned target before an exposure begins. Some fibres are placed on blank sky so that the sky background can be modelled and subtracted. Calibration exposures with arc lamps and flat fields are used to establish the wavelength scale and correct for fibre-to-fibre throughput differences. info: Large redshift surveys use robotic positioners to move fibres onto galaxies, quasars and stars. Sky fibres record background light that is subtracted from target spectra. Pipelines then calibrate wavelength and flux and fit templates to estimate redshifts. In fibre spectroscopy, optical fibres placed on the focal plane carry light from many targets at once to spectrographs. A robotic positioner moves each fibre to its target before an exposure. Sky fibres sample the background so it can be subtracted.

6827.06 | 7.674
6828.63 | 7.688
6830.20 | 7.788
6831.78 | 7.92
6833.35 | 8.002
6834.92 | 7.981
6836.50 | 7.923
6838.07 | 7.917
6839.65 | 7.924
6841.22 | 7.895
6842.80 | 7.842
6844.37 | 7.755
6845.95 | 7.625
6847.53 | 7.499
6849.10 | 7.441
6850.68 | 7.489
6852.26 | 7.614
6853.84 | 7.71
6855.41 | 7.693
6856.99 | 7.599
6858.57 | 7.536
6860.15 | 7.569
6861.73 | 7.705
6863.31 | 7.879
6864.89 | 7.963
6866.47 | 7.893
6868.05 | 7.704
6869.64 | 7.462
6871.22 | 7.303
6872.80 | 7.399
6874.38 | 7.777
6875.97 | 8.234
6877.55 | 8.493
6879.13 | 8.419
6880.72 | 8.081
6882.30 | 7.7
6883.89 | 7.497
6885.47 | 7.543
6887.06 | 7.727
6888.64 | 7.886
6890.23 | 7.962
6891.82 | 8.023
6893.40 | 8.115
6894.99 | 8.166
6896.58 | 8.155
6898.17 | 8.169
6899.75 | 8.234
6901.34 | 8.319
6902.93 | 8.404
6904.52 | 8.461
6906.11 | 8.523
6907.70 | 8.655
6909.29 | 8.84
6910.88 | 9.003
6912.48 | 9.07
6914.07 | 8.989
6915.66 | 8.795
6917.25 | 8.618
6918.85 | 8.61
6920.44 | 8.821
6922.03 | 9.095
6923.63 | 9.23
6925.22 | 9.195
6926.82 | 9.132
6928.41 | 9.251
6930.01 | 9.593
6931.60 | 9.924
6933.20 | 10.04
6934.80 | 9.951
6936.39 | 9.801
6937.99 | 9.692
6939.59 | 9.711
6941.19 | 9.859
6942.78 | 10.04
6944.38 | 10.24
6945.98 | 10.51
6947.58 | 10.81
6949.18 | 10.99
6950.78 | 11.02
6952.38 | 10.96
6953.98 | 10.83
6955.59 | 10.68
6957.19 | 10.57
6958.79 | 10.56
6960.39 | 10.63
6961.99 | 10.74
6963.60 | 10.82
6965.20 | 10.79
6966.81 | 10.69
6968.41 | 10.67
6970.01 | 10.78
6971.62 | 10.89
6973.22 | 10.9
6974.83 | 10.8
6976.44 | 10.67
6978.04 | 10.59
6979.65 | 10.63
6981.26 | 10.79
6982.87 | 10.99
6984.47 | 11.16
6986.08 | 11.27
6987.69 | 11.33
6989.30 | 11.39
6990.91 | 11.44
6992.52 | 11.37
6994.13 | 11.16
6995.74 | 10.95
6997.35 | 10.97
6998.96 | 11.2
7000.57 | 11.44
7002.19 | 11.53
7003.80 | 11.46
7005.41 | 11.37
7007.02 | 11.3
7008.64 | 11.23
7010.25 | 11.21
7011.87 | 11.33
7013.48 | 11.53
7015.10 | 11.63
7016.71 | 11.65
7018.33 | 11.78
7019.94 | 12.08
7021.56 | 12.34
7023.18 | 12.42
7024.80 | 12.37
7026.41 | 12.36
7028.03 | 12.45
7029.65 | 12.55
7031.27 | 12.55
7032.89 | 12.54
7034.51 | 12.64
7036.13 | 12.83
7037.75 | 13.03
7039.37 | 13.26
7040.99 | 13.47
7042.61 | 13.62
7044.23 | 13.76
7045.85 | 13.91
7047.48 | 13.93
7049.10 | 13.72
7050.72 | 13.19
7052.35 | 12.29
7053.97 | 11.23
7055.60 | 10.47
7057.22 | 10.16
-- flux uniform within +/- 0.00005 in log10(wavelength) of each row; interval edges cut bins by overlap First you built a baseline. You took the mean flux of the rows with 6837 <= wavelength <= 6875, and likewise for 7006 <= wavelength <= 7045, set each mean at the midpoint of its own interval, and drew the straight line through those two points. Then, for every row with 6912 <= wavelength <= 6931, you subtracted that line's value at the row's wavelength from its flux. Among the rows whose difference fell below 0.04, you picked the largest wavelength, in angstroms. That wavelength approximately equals 6930.01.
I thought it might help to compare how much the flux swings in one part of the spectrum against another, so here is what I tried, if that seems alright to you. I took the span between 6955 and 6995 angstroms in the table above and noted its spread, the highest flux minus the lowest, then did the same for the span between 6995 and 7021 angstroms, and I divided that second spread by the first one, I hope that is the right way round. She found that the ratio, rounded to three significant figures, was 1.28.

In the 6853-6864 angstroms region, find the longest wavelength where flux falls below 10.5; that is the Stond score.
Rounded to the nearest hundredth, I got 6863.31 angstroms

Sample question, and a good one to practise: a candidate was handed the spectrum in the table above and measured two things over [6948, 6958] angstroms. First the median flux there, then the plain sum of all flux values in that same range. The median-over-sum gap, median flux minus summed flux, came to -54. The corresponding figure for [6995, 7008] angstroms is -79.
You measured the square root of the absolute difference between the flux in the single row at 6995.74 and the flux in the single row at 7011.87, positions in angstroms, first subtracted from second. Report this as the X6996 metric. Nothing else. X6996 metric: 0.62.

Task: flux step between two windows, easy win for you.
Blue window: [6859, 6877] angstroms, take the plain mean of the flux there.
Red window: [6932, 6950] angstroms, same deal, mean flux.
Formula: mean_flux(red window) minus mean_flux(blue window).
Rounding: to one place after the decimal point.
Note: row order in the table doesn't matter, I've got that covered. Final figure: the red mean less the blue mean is 2.4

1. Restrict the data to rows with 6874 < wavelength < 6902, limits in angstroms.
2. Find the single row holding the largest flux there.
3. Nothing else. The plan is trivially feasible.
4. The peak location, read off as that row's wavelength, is 6877.55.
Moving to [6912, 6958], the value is 6950.78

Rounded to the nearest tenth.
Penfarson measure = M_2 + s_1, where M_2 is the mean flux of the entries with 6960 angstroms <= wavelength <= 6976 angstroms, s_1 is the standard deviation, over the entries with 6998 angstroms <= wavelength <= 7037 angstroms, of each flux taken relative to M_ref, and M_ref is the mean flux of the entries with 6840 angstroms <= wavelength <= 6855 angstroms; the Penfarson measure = 11.3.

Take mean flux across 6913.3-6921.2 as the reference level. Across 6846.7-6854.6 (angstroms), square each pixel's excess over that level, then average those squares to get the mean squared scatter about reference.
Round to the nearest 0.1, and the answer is 1.5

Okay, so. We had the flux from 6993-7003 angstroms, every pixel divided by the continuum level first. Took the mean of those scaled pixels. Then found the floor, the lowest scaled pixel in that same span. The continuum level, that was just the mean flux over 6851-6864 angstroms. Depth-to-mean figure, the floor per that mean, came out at 0.977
